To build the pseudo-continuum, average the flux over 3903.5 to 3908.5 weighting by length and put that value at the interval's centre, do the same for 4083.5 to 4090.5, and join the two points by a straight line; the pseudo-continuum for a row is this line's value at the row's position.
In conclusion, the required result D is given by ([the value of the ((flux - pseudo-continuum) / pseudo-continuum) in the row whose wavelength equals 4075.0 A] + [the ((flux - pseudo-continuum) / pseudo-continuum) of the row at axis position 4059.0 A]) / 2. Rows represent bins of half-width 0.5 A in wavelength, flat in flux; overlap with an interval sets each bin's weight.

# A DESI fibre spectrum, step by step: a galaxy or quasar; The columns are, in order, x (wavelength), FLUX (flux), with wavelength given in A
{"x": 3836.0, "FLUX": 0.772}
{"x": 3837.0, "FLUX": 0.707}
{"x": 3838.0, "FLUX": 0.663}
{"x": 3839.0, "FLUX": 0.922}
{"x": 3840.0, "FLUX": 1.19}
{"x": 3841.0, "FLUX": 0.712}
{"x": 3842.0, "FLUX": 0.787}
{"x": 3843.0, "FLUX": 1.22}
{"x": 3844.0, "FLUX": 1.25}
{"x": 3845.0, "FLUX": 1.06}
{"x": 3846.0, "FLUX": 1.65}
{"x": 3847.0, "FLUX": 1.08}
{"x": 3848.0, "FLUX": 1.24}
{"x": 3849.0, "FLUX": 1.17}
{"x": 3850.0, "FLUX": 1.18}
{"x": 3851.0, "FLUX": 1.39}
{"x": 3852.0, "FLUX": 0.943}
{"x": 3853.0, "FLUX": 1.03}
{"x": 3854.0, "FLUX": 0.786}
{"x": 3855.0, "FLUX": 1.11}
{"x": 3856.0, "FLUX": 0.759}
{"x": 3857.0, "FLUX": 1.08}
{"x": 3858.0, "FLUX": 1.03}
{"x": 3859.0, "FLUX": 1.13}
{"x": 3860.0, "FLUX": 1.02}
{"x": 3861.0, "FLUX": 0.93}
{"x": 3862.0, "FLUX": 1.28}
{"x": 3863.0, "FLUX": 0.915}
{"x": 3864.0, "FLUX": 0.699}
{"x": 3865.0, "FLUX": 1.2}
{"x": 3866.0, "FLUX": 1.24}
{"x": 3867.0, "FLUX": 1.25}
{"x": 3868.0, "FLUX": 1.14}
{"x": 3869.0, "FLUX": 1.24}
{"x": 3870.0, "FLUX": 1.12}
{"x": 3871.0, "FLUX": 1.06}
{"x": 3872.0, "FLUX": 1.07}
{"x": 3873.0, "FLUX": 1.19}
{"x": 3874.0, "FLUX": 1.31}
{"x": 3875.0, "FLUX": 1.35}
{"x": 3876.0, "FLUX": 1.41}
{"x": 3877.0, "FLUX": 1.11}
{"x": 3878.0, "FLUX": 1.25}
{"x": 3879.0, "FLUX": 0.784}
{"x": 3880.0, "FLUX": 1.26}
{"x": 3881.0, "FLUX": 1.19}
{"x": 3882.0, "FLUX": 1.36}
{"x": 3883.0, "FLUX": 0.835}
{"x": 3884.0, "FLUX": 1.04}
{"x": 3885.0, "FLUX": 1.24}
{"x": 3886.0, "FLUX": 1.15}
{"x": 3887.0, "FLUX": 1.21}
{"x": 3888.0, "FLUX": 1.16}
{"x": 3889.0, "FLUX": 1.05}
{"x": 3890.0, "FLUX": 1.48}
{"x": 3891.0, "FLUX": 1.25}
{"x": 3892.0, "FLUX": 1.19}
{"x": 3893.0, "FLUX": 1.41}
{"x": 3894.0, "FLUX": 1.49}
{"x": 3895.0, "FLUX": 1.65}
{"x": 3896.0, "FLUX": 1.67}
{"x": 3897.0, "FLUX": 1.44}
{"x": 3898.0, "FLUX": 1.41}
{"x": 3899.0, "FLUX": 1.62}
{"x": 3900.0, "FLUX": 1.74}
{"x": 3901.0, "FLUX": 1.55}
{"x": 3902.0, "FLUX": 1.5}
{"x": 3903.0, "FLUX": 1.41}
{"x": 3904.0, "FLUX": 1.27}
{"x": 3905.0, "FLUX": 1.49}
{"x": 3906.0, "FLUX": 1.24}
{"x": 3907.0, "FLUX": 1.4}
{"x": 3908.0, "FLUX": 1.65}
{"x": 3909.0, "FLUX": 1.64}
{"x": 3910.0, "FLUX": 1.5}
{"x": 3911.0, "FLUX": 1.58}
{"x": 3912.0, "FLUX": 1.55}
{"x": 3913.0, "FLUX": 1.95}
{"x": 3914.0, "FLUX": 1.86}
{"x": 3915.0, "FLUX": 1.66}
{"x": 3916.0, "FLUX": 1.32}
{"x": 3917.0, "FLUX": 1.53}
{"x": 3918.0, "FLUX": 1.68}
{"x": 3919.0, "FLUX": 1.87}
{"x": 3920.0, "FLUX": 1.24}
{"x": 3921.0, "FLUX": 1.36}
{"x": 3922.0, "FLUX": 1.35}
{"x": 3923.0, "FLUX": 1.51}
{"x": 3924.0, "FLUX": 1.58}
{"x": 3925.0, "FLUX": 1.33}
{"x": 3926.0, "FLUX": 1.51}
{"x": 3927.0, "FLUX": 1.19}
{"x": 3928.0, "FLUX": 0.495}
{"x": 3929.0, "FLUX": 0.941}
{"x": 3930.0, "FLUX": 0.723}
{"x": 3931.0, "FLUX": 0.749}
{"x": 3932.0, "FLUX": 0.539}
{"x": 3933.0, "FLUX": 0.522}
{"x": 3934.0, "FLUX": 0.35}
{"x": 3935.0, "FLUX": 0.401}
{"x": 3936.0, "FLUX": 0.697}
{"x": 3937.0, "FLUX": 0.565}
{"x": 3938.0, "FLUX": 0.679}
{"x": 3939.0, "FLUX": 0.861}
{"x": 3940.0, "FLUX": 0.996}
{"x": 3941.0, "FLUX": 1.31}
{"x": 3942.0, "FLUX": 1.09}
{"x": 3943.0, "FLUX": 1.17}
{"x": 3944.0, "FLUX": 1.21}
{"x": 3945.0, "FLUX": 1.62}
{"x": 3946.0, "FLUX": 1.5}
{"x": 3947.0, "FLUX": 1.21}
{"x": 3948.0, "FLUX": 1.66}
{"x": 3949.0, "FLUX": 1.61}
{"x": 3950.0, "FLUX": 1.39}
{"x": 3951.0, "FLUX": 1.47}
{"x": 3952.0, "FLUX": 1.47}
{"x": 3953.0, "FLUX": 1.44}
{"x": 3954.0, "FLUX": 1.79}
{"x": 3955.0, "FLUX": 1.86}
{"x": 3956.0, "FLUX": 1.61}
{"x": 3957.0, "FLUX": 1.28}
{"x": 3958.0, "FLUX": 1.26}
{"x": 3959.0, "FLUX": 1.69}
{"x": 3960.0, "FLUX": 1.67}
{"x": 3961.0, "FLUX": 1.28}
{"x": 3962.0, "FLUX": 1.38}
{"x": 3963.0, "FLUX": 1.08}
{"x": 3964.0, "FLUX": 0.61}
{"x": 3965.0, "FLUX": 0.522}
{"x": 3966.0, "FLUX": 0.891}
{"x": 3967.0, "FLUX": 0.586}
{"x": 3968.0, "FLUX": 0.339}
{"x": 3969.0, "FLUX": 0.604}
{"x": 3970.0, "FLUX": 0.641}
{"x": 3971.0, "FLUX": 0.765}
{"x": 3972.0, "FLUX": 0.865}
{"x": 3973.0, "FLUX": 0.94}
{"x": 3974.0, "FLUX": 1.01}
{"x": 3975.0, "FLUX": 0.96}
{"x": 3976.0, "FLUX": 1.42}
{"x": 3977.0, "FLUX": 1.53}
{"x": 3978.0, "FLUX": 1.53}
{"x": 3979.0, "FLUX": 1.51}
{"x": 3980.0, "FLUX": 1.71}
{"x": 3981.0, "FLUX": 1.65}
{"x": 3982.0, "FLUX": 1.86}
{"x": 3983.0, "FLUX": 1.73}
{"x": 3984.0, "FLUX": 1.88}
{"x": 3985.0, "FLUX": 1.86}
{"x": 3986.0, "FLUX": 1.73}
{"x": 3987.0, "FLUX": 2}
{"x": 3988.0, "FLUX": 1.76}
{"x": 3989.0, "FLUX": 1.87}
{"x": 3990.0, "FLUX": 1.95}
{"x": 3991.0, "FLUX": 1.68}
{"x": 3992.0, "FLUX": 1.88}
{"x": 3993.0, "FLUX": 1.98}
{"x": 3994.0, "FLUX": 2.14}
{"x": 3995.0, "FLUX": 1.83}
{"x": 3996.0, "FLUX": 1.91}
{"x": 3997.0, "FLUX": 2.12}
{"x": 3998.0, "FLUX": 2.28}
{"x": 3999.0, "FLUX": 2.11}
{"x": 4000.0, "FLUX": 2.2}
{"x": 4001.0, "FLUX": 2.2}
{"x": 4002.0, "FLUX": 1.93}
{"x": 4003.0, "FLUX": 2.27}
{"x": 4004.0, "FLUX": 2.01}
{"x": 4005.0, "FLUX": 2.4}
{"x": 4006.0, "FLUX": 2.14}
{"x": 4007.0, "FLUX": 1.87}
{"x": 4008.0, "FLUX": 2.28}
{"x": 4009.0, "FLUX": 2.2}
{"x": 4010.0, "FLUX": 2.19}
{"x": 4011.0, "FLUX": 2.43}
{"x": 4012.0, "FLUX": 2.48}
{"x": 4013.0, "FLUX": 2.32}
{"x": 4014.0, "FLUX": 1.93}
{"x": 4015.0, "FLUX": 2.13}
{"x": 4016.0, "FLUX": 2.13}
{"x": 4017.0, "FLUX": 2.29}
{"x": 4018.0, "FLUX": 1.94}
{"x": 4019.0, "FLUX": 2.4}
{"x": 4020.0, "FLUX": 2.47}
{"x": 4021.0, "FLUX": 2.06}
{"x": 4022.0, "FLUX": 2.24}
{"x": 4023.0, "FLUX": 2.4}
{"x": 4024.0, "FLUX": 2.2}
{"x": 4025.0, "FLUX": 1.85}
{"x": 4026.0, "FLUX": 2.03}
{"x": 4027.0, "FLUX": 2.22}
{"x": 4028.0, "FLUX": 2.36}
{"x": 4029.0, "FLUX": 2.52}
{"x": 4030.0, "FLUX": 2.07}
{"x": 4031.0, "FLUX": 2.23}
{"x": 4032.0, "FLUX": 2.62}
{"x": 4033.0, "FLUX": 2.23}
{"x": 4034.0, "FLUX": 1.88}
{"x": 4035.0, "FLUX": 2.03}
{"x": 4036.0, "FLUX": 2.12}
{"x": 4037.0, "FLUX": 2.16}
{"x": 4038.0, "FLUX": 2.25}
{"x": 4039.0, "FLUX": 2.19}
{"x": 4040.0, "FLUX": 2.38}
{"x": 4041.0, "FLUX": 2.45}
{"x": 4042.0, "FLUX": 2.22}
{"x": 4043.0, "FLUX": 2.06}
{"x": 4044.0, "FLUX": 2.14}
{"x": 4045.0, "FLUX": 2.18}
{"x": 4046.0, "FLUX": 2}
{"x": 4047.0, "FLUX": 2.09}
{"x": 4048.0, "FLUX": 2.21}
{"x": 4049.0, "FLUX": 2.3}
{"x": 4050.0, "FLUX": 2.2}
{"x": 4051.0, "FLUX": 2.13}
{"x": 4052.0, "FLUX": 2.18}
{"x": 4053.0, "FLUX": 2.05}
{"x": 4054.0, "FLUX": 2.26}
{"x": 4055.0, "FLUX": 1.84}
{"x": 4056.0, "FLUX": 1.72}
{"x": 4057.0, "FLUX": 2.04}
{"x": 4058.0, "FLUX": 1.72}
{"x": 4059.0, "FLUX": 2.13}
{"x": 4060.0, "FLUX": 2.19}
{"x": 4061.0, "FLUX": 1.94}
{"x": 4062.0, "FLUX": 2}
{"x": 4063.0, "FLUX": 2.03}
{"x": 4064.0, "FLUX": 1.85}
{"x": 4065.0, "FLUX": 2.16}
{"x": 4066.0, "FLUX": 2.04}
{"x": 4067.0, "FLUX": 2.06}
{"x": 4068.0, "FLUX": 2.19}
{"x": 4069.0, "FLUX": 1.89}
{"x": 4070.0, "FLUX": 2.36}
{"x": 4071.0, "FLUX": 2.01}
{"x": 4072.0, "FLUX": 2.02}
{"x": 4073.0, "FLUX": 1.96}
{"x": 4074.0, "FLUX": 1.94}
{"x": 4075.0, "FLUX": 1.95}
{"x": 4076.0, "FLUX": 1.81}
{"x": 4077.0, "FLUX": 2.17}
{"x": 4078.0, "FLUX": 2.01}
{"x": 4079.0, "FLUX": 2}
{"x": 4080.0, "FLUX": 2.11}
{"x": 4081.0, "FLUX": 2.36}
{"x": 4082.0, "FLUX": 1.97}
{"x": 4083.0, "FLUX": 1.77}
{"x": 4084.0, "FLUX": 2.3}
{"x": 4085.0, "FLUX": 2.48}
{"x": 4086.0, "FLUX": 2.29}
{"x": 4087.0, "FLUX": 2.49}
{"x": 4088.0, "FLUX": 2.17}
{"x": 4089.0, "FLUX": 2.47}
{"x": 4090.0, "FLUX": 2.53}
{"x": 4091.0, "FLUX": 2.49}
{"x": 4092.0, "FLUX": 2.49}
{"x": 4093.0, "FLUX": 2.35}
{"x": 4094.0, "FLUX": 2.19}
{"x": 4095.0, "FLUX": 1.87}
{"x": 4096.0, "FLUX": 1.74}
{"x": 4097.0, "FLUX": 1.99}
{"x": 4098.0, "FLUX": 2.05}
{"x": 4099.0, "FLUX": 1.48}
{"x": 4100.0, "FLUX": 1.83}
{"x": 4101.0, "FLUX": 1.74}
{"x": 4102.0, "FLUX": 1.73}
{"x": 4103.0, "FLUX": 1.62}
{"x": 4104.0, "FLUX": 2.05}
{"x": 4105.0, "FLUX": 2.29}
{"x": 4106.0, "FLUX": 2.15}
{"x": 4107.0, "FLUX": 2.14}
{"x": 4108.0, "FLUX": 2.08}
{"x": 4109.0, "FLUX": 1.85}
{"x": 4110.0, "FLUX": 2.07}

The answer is -0.10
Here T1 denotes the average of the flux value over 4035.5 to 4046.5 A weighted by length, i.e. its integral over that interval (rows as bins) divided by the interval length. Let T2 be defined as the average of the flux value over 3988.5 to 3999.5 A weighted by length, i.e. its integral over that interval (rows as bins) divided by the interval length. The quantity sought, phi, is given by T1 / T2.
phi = 1.1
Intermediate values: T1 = 2.2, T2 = 2.0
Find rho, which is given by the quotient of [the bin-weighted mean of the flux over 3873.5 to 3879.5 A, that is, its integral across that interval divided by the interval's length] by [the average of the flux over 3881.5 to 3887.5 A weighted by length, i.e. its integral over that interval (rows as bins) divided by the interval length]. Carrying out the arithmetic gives 1.1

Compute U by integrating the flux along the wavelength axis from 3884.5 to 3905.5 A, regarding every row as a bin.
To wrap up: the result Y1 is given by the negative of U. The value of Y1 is -29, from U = 29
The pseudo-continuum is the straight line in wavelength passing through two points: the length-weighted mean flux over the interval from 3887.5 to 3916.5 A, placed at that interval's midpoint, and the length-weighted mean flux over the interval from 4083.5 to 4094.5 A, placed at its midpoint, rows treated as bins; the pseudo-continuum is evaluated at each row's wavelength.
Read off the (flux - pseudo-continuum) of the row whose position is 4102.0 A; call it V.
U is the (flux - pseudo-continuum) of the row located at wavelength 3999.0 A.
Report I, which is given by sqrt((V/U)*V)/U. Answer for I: 12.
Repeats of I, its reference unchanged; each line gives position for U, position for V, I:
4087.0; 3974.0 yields 22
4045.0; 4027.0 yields 352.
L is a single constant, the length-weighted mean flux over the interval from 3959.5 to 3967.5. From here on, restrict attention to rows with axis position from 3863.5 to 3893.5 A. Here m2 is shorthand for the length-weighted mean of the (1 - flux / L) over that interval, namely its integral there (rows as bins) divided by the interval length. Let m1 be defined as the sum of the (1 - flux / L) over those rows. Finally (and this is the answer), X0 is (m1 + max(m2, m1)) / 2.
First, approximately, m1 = -5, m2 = -0.2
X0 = -2.7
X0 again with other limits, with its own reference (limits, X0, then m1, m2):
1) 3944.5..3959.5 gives -4.2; -8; -0.5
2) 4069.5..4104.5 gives -19.3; -38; -1.1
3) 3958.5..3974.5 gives 1.2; 1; 0.1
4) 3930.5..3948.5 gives 0.9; 1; 0.1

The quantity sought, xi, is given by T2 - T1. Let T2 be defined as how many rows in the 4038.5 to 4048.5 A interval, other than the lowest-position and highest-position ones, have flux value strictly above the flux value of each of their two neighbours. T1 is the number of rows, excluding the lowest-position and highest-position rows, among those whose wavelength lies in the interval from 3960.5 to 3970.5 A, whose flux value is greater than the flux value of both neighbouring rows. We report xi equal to 0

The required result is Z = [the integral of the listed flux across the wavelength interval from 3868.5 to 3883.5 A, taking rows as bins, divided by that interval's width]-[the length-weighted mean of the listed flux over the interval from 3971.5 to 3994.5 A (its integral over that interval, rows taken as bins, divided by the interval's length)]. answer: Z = -0.46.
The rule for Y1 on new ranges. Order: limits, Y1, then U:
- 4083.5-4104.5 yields -44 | 44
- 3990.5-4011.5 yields -44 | 44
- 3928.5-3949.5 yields -20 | 20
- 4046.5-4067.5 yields -43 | 43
